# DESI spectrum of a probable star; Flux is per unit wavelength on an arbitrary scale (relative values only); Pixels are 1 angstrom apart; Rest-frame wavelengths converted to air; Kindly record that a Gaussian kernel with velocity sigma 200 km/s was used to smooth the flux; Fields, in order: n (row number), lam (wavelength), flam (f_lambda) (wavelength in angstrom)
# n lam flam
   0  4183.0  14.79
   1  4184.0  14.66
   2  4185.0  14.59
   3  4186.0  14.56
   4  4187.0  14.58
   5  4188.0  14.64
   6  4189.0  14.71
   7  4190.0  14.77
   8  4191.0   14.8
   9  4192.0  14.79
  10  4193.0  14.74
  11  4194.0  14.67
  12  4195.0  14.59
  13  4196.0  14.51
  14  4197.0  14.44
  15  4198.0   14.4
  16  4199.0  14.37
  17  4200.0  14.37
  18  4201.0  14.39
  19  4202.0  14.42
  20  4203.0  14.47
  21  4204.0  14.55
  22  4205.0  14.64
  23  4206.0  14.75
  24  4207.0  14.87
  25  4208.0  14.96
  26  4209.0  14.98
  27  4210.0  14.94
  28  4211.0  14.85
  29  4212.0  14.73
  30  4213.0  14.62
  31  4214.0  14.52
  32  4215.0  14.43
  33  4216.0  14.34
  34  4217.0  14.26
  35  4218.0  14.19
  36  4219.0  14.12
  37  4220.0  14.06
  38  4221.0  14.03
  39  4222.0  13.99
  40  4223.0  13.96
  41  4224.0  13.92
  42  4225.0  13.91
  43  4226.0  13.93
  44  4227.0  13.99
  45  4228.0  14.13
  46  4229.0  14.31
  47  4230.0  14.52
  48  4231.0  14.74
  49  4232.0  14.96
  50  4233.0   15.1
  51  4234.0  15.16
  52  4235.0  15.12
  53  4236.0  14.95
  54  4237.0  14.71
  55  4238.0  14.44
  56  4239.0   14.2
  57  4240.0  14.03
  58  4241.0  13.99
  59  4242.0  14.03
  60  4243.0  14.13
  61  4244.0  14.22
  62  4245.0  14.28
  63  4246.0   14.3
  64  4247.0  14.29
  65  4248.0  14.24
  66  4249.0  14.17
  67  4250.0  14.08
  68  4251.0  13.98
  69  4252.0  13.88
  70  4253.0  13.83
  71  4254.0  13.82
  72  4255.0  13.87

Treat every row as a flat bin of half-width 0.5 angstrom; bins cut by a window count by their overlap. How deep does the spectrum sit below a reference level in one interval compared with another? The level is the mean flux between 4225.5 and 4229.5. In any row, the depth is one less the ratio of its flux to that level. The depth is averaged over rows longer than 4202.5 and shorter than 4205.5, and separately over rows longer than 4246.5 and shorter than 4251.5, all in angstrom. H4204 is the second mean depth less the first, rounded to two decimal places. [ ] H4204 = 0.03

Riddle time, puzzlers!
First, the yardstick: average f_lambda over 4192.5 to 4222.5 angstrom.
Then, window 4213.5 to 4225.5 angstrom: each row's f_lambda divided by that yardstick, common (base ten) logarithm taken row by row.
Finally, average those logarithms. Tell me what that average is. -0.011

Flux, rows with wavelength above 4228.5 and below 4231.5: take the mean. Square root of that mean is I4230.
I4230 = 3.81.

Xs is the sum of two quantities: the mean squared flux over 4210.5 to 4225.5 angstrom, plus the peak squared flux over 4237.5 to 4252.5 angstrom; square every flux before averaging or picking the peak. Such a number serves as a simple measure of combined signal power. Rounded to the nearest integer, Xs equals 412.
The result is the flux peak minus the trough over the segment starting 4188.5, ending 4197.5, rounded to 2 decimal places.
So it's 0.36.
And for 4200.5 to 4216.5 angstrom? 0.64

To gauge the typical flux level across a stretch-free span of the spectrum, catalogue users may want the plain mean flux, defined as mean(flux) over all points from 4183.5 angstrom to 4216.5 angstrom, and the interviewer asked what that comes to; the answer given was 14.6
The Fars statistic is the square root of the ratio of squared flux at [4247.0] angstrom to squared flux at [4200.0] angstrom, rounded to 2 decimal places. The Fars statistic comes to 0.99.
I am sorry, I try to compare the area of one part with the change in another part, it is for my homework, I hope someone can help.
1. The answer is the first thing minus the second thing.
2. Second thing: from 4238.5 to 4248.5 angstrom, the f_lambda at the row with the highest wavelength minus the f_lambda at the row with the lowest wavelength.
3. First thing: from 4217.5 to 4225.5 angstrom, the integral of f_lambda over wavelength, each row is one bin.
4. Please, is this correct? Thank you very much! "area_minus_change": 112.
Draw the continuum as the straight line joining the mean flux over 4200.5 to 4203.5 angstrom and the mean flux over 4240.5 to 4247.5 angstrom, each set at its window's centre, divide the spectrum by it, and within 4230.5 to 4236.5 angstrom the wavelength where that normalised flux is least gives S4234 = 4231.0 angstrom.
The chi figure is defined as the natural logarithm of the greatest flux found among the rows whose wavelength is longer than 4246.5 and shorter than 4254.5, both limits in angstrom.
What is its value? 2.66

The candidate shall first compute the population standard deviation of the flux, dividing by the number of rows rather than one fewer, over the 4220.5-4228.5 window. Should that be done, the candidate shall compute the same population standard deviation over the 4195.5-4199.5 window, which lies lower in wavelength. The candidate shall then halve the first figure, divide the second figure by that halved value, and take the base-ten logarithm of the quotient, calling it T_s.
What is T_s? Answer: 0.2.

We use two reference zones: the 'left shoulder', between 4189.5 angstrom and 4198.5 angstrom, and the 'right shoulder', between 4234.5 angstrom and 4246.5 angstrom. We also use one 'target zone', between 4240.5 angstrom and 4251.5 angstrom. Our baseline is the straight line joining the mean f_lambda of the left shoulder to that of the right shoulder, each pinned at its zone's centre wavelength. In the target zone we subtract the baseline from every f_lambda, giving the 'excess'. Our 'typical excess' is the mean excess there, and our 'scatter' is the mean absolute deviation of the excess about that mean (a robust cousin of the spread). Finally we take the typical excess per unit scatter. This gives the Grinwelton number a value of -1.7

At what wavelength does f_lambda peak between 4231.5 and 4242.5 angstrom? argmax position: 4234.0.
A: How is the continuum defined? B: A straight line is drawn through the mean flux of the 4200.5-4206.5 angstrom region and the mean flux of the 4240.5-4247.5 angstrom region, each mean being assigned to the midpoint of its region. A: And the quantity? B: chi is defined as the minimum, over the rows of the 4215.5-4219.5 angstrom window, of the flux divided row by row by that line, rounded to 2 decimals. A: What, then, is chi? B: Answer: 0.98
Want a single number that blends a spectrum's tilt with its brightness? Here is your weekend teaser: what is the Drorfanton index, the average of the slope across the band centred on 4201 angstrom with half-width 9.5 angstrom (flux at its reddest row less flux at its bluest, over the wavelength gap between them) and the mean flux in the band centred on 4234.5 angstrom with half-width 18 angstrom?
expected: 7.15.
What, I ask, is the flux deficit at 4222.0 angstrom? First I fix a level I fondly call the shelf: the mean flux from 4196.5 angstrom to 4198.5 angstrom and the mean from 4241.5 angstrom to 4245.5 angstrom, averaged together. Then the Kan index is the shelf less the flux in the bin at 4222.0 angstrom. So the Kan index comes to 0.3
